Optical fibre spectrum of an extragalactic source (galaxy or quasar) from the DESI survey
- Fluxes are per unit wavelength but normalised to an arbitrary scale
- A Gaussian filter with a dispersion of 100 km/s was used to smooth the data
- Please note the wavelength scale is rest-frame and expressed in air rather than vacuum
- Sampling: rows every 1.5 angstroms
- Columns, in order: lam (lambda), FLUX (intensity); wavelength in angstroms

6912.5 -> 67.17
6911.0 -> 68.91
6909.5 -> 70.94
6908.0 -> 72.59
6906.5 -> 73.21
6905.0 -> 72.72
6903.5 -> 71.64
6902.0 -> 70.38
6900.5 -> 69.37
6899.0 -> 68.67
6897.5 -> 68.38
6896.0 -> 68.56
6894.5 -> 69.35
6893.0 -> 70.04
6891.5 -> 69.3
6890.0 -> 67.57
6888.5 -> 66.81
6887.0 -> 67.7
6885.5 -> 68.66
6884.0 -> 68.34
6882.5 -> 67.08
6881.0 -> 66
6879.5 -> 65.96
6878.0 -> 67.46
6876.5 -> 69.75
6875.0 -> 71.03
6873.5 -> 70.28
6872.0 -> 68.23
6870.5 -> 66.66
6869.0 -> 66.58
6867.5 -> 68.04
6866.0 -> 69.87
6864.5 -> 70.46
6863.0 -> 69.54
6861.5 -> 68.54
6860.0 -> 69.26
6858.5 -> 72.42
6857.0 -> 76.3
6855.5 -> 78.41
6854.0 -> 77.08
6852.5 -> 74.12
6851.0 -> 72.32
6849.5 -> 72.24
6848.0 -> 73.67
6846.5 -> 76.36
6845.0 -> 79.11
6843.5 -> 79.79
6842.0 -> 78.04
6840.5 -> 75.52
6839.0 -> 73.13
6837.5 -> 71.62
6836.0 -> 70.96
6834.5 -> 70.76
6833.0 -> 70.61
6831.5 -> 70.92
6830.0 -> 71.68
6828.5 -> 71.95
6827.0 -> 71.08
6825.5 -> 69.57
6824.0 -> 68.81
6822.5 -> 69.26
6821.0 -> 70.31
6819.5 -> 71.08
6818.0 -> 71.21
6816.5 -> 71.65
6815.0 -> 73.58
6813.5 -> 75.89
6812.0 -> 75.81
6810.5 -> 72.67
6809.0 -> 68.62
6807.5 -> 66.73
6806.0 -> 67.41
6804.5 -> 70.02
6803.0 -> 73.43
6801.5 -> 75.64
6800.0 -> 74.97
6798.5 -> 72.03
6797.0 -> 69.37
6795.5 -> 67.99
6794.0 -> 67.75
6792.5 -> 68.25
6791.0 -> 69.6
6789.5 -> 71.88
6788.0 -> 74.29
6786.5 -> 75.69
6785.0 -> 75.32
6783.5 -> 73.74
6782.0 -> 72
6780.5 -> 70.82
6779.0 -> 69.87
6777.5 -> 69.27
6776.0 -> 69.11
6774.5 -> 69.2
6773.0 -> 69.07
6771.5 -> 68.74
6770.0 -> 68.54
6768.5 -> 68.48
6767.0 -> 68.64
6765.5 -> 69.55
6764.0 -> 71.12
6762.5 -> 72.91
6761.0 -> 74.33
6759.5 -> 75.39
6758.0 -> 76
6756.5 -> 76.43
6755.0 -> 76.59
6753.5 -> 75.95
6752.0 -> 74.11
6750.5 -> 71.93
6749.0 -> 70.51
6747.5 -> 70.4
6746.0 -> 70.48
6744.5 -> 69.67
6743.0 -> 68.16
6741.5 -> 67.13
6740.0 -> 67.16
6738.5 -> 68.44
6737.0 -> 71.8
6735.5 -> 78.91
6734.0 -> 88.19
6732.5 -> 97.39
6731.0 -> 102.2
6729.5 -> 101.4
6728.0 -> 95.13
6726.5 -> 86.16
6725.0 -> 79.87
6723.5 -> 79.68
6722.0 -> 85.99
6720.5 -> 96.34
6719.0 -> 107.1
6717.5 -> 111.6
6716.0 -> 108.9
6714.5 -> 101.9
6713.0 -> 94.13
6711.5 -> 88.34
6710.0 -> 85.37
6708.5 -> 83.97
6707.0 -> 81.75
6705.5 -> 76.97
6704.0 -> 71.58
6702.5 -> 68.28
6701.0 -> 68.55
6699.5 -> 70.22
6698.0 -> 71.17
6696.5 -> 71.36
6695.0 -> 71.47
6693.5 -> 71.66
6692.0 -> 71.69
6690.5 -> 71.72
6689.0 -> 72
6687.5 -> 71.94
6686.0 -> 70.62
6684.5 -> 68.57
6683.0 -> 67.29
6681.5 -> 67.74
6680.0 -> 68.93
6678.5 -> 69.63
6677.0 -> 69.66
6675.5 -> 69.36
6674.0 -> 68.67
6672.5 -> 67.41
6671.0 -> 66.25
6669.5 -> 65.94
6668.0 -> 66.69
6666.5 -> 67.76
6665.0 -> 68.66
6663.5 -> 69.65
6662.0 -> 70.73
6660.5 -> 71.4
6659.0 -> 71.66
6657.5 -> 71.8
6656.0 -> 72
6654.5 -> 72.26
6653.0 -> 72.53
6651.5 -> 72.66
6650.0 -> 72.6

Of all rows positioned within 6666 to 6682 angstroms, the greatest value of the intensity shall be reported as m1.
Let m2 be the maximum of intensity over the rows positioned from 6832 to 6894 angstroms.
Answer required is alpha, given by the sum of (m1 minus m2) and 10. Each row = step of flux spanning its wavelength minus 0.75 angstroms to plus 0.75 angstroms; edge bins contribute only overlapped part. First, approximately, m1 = 69.66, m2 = 79.79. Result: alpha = 0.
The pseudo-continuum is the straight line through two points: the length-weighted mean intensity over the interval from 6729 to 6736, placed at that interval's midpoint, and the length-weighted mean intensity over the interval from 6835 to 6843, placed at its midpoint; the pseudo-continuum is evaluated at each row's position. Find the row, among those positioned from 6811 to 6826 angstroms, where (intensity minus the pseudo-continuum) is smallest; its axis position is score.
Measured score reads 6824.0 angstroms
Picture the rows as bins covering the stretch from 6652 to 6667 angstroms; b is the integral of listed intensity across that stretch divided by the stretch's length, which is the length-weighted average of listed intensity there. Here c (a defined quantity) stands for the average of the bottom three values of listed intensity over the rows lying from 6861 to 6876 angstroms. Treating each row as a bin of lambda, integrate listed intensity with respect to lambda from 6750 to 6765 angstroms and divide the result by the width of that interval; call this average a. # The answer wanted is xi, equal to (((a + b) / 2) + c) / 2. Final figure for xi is 70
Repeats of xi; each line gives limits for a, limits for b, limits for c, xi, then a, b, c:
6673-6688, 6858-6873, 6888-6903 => 68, 69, 69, 68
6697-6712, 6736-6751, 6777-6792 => 71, 76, 70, 70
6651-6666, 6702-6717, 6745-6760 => 75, 71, 87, 70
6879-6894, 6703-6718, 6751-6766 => 75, 68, 90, 71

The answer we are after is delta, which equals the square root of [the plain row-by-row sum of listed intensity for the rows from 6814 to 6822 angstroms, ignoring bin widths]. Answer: 18.9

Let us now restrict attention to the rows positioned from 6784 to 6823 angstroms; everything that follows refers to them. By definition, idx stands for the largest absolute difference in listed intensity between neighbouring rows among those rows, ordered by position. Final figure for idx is 4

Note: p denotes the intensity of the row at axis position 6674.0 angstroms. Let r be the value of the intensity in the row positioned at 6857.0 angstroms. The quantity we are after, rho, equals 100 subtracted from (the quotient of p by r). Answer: -99.1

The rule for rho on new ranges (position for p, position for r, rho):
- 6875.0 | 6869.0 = -98.9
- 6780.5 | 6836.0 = -99.0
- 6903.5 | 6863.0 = -99.0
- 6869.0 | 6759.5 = -99.1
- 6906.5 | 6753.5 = -99.0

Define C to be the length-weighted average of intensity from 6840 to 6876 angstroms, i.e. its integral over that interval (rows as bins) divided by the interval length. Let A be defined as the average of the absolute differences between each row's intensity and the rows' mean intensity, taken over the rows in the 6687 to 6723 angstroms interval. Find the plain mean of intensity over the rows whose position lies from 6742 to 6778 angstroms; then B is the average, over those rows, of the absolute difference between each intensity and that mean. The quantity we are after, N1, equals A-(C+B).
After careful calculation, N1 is -63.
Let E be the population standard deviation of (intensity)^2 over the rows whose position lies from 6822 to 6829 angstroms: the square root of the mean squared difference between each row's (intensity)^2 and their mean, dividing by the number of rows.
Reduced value 167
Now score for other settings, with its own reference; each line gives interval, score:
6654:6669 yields 6668.0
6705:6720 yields 6705.5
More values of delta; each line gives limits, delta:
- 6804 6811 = 18.6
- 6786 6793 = 19.0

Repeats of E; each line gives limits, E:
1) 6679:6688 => 226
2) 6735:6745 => 565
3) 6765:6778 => 48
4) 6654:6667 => 212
